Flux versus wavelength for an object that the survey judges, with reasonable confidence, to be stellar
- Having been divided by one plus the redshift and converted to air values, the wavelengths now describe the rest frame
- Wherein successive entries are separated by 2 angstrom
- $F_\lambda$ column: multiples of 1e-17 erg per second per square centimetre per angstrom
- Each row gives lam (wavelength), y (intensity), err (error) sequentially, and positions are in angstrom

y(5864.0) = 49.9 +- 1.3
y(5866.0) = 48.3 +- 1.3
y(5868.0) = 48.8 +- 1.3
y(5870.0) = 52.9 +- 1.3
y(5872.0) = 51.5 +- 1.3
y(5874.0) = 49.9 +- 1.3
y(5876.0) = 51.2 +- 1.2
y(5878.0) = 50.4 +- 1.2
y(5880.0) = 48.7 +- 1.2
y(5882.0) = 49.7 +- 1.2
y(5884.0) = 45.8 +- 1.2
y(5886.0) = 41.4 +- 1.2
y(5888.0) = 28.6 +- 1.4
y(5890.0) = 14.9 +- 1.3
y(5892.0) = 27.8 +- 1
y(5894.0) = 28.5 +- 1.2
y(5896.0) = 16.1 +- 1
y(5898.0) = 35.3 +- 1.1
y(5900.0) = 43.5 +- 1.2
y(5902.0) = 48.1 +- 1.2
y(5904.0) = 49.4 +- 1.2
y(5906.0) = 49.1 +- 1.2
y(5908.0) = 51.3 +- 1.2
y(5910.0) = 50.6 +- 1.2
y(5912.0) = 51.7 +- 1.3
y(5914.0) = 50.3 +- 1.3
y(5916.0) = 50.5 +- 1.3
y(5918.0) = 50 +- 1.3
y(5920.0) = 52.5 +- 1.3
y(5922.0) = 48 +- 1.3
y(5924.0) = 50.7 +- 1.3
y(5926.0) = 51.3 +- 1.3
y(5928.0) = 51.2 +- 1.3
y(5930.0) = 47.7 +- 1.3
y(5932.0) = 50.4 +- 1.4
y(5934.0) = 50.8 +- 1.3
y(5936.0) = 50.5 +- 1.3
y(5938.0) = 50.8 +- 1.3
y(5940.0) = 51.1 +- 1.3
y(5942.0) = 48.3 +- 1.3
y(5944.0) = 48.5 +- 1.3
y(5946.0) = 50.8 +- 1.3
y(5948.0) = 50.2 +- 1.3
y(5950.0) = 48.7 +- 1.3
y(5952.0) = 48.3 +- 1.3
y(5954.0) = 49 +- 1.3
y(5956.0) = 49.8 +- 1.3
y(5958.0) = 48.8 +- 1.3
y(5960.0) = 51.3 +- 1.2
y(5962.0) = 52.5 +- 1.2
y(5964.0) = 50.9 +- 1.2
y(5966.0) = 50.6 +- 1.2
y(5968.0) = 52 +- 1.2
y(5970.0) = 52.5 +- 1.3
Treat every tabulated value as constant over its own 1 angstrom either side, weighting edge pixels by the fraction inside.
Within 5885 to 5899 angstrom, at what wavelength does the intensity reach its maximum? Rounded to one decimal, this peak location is 5886.0 angstrom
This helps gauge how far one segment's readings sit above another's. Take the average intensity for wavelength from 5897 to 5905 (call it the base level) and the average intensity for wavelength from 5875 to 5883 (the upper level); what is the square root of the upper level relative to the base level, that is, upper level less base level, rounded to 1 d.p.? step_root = 2.4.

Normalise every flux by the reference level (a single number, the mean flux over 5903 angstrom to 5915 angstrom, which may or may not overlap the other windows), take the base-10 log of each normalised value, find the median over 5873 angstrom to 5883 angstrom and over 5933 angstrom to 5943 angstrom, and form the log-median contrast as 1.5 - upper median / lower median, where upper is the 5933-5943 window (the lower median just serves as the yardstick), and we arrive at 2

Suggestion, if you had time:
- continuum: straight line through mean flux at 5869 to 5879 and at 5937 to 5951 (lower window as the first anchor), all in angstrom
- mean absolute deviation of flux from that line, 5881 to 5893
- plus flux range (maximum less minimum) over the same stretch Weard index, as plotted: 51.0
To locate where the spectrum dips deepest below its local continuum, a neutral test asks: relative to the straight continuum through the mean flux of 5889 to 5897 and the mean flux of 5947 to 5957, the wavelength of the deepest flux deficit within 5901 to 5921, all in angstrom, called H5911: 5918.0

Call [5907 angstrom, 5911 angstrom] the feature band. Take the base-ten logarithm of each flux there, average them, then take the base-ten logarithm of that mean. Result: 0.232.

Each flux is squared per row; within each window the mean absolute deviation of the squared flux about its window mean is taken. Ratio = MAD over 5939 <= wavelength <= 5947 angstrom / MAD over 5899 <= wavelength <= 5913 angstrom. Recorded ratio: 0.70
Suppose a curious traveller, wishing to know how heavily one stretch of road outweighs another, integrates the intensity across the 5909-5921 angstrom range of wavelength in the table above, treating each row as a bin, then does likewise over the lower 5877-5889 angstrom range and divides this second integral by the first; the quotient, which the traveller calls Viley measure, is 0.87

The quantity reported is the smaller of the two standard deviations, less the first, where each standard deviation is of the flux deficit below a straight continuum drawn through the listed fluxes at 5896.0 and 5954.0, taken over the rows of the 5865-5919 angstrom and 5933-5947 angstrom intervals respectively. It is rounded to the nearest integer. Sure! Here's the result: -11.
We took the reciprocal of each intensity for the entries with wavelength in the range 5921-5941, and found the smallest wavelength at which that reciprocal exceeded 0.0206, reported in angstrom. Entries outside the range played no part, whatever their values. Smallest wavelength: 5922.0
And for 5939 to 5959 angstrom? 5942.0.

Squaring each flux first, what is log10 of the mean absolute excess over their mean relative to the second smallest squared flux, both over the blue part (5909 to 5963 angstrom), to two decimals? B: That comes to -1.33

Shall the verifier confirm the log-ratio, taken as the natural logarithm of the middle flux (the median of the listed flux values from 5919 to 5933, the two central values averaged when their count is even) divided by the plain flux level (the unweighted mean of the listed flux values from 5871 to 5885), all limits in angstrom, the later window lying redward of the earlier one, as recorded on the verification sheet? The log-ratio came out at 0.02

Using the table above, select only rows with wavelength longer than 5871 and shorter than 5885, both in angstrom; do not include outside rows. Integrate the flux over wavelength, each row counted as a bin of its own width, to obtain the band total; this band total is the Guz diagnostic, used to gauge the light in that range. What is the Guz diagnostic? 694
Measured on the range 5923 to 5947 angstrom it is 1204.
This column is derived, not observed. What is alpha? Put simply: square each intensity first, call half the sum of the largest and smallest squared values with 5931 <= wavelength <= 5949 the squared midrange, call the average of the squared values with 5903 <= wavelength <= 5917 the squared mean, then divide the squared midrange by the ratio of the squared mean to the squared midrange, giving 2404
